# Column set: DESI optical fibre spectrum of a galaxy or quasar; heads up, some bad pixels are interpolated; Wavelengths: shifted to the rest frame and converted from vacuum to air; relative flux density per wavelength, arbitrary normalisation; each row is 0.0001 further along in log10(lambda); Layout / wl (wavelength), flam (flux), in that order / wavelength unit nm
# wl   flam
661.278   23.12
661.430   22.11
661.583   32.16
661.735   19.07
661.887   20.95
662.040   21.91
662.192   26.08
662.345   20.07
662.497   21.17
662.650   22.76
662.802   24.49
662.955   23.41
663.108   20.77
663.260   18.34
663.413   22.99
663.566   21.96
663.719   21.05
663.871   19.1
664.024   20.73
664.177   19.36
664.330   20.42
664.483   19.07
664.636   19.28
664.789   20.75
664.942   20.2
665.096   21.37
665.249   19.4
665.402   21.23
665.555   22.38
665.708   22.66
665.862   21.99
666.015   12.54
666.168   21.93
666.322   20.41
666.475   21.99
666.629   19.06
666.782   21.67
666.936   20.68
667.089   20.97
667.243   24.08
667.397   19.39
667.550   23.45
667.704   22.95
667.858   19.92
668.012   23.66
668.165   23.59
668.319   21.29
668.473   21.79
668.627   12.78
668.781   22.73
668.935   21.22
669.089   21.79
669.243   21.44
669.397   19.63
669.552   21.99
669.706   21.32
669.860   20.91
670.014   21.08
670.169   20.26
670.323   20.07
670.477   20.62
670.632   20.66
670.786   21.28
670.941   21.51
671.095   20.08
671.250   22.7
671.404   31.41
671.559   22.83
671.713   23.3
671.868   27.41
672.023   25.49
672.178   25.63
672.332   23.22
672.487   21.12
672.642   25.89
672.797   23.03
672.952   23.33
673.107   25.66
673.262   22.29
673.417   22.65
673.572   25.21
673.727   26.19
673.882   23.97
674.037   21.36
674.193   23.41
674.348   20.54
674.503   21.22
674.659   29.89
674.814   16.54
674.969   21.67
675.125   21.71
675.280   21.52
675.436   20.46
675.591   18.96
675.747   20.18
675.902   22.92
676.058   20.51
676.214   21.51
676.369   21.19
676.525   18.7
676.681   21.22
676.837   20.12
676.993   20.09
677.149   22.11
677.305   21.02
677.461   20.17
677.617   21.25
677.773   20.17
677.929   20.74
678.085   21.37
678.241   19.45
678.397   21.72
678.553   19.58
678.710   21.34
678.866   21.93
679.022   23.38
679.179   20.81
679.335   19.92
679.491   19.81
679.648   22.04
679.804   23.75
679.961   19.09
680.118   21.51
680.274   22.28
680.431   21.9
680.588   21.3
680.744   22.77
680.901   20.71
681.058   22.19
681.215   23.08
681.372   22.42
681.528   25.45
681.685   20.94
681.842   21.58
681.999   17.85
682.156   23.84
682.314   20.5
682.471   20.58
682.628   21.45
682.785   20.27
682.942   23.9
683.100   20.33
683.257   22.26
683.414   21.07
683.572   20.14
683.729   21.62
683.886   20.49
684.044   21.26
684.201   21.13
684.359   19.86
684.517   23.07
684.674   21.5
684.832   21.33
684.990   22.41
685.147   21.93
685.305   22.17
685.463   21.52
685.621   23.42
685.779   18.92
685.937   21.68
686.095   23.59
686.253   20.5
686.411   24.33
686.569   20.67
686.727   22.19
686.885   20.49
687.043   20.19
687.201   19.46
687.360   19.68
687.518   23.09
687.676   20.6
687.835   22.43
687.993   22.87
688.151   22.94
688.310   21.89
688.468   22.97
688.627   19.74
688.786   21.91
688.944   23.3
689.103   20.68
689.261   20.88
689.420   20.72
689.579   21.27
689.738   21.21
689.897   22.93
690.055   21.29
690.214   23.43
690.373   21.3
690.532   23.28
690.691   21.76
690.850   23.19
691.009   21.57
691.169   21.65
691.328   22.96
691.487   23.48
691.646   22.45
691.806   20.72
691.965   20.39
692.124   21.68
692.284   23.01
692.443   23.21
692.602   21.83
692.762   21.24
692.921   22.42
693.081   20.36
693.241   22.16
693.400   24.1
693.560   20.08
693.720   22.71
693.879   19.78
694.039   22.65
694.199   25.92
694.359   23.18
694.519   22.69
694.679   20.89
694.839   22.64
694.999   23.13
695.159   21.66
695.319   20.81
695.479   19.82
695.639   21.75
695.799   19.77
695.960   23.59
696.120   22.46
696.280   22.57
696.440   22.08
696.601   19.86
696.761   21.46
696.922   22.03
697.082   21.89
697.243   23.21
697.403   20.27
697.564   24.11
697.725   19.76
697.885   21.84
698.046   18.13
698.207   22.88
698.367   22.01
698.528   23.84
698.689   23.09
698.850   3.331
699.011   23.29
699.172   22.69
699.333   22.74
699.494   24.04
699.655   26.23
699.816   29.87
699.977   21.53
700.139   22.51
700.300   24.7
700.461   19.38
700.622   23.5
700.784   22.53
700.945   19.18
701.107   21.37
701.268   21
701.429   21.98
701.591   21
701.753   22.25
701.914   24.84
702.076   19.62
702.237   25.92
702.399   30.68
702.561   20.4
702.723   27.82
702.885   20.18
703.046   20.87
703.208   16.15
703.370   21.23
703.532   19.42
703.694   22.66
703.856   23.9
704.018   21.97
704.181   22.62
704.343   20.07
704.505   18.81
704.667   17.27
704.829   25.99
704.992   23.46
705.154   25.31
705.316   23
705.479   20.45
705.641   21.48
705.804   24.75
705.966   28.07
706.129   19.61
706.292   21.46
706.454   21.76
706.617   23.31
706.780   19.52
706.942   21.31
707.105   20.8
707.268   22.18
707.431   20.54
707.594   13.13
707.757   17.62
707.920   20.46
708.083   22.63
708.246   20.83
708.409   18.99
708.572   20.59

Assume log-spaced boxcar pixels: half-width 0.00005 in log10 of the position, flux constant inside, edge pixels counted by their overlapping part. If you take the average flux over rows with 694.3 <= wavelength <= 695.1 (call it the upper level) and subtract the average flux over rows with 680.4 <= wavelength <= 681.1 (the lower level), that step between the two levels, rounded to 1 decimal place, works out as 0.7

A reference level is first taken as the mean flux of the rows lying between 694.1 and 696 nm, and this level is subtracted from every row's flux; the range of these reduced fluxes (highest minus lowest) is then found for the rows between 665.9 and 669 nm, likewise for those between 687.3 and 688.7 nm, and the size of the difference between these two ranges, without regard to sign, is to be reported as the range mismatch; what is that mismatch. 8.1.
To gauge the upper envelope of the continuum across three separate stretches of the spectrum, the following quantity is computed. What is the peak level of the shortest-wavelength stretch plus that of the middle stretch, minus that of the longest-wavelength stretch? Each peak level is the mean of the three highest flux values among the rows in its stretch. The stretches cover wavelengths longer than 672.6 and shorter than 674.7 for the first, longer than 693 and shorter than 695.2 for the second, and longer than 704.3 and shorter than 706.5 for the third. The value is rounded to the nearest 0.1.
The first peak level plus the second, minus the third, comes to 25.3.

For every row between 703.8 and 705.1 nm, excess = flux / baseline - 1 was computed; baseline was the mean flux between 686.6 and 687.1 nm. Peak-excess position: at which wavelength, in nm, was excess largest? 704.829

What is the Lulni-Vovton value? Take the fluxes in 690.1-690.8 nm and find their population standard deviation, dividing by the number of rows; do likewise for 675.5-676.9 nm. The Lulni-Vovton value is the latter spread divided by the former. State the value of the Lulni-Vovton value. 1.3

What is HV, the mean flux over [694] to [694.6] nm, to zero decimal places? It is 24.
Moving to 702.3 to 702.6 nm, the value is 26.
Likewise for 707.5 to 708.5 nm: 19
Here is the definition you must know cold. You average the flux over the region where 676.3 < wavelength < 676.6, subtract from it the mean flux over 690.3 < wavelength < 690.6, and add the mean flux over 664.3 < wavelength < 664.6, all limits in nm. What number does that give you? 17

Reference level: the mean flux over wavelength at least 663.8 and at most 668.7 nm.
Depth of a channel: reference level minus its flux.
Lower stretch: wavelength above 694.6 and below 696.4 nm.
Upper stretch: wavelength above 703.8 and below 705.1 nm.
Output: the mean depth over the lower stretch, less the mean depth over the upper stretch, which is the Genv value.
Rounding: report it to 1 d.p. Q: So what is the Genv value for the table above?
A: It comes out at 0.0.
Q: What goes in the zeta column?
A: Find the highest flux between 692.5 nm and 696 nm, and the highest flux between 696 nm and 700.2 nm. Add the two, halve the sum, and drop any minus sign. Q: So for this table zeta 27.9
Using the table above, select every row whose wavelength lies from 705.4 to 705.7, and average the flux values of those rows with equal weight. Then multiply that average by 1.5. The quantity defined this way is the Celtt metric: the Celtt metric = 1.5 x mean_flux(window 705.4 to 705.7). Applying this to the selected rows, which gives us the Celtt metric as 31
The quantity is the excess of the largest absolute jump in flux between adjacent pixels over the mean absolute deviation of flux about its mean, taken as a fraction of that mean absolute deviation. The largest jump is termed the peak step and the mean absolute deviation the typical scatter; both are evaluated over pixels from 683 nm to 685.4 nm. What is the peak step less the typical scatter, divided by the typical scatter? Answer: 3.5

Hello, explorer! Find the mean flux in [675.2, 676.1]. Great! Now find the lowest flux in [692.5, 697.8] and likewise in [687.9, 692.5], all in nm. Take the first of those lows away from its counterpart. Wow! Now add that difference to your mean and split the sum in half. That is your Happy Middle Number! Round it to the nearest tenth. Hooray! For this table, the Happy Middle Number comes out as 10.4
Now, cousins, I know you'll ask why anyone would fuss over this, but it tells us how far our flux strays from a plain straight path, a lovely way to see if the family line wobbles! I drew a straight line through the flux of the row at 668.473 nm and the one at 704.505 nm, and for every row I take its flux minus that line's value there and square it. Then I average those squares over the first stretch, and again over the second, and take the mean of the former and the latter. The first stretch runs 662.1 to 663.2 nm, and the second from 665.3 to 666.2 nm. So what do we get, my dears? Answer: 10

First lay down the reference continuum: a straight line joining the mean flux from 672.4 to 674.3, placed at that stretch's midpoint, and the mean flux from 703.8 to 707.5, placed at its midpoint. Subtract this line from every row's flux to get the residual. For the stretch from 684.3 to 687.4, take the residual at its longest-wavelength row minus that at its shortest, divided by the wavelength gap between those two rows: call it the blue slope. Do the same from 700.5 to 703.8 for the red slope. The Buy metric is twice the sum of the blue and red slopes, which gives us 0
